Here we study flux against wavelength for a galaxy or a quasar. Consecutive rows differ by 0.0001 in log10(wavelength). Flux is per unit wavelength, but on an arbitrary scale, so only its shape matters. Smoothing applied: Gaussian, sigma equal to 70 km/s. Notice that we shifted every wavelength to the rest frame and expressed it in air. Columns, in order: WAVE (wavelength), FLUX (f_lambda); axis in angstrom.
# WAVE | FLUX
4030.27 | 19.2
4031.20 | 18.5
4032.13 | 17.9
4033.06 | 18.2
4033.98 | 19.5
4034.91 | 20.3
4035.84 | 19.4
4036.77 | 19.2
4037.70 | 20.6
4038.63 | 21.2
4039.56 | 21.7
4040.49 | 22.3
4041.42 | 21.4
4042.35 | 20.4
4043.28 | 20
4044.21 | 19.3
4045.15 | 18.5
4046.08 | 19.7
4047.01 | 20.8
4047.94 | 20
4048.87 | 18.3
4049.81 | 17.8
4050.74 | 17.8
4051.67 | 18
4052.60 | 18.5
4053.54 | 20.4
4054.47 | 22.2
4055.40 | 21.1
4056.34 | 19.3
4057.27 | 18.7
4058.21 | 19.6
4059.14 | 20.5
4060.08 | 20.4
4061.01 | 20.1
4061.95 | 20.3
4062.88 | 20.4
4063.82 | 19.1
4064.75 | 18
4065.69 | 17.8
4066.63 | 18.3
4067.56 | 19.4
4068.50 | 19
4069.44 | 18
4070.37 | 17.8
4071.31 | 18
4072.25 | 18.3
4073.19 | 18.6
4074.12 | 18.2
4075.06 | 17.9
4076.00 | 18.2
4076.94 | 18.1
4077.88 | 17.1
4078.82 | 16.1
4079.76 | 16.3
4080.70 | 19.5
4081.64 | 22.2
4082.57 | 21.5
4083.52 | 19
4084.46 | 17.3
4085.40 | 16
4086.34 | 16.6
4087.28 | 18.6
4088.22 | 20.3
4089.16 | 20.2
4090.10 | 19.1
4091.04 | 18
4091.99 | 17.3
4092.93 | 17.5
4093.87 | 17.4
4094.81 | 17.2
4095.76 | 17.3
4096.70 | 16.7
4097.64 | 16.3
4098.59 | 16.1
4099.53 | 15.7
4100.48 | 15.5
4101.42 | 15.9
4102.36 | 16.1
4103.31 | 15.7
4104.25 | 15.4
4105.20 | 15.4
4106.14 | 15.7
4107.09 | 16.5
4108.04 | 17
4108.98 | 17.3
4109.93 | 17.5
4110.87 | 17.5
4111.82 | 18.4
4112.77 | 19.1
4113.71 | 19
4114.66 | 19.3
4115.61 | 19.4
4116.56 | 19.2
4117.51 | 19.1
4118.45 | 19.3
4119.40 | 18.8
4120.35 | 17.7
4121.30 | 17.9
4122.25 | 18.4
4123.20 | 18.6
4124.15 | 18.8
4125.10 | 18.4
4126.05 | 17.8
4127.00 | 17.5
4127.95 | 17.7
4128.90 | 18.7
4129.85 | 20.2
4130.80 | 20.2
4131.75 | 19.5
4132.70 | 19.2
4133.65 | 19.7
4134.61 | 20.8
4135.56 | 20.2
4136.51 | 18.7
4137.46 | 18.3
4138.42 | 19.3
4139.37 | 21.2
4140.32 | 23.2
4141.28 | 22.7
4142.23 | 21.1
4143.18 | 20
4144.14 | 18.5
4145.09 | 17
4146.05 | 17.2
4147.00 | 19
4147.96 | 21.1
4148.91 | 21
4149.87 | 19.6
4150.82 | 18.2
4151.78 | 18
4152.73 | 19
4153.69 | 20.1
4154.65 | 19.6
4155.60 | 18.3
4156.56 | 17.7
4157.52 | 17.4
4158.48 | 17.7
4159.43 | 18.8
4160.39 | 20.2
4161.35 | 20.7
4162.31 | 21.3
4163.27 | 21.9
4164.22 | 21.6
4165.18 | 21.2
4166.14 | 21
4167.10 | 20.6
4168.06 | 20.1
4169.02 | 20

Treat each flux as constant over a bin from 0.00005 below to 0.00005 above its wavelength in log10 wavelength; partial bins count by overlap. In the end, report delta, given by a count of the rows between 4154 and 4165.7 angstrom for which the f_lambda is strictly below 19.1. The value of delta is 5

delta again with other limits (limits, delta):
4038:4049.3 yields 2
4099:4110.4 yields 12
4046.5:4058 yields 6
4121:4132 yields 9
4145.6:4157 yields 7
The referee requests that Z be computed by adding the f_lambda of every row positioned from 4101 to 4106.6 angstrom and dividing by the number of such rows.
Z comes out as 15.7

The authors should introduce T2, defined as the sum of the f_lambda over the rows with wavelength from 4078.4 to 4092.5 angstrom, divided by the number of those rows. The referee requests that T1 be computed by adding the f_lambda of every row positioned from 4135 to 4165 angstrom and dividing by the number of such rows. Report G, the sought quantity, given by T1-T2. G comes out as 1.1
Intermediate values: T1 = 19.6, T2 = 18.5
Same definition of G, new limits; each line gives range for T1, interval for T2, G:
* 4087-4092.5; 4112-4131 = 0.2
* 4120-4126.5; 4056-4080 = -0.4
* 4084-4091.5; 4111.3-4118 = -0.8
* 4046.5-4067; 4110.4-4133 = 0.7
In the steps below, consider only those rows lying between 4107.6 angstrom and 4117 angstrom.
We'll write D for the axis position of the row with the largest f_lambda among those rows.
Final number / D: 4115.61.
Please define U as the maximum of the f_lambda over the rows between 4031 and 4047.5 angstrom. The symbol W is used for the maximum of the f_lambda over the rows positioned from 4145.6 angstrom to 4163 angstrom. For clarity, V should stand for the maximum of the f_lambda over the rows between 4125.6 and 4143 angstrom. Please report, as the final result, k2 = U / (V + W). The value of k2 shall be 0.50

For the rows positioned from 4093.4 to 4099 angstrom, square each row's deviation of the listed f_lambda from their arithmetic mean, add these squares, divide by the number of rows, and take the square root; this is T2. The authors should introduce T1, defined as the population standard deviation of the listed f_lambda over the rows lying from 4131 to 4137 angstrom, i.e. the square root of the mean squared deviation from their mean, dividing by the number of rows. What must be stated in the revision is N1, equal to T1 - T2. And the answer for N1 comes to 0.2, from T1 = 0.7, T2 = 0.50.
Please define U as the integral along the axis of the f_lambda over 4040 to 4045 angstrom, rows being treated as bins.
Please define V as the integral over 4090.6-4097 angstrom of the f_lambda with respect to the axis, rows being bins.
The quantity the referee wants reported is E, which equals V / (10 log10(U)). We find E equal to 6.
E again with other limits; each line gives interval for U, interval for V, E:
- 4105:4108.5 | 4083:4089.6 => 7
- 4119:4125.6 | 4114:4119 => 5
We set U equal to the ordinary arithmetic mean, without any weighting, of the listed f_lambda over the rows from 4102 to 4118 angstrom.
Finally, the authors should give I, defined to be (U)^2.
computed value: 306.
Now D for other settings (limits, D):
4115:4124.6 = 4115.61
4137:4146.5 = 4140.32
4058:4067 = 4059.14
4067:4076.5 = 4067.56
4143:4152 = 4147.96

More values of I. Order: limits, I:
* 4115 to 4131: 349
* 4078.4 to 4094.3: 339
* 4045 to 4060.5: 380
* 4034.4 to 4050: 402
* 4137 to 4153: 387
